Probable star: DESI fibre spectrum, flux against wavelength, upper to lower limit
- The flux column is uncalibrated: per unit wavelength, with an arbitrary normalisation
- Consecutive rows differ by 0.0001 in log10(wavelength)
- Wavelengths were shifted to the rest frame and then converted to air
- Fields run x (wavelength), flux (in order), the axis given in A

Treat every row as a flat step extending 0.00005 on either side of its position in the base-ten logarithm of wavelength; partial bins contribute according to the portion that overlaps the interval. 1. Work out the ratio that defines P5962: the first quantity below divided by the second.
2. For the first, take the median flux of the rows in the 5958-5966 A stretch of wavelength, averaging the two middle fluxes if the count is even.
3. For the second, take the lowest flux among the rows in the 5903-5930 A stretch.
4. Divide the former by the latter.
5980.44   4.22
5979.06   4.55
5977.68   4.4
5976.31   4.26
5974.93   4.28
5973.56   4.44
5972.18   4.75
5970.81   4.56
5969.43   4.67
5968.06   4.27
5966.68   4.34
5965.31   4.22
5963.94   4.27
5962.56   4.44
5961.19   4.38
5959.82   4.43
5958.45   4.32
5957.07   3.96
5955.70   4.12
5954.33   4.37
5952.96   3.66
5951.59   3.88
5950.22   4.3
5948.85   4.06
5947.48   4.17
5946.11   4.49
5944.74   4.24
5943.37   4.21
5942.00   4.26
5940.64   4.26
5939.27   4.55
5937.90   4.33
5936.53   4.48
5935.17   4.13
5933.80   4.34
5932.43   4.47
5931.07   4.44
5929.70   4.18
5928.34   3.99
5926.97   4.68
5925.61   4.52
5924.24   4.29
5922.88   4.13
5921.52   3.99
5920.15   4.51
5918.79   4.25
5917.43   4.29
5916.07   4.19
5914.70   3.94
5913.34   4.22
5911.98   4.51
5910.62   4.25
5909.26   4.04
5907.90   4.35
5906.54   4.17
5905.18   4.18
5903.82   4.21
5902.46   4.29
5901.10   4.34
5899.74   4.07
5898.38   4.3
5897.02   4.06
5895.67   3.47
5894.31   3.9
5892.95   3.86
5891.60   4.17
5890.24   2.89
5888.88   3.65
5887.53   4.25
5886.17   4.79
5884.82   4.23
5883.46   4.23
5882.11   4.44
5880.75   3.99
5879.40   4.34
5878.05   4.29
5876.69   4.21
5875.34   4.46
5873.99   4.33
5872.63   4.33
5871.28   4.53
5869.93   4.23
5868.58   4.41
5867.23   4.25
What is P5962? 1.10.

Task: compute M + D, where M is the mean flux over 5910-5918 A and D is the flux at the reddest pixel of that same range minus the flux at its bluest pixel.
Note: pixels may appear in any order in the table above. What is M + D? 4.27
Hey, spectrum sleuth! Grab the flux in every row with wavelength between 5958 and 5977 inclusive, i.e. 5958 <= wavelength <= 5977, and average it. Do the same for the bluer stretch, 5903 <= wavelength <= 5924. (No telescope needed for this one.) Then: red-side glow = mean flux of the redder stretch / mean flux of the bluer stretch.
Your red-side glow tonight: 1.04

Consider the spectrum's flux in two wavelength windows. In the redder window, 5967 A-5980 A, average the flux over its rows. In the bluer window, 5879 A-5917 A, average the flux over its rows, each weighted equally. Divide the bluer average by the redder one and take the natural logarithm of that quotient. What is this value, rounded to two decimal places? -0.08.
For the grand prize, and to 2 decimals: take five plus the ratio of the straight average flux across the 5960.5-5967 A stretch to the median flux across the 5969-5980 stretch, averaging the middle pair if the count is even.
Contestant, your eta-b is 5.96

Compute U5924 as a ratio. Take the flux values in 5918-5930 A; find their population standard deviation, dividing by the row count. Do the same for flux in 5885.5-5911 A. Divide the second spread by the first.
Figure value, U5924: 1.7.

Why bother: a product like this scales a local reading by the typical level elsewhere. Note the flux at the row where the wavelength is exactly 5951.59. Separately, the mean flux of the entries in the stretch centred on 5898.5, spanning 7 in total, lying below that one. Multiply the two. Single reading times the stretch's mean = 15.7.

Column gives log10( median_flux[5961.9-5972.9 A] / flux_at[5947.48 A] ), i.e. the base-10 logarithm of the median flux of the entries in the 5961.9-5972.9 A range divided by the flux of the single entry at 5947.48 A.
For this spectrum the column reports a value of 0.022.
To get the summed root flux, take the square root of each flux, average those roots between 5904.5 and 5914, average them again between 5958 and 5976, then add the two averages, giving 4.161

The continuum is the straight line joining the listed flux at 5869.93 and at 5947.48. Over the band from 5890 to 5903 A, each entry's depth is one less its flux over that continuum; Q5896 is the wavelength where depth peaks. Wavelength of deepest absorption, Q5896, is 5890.24 A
